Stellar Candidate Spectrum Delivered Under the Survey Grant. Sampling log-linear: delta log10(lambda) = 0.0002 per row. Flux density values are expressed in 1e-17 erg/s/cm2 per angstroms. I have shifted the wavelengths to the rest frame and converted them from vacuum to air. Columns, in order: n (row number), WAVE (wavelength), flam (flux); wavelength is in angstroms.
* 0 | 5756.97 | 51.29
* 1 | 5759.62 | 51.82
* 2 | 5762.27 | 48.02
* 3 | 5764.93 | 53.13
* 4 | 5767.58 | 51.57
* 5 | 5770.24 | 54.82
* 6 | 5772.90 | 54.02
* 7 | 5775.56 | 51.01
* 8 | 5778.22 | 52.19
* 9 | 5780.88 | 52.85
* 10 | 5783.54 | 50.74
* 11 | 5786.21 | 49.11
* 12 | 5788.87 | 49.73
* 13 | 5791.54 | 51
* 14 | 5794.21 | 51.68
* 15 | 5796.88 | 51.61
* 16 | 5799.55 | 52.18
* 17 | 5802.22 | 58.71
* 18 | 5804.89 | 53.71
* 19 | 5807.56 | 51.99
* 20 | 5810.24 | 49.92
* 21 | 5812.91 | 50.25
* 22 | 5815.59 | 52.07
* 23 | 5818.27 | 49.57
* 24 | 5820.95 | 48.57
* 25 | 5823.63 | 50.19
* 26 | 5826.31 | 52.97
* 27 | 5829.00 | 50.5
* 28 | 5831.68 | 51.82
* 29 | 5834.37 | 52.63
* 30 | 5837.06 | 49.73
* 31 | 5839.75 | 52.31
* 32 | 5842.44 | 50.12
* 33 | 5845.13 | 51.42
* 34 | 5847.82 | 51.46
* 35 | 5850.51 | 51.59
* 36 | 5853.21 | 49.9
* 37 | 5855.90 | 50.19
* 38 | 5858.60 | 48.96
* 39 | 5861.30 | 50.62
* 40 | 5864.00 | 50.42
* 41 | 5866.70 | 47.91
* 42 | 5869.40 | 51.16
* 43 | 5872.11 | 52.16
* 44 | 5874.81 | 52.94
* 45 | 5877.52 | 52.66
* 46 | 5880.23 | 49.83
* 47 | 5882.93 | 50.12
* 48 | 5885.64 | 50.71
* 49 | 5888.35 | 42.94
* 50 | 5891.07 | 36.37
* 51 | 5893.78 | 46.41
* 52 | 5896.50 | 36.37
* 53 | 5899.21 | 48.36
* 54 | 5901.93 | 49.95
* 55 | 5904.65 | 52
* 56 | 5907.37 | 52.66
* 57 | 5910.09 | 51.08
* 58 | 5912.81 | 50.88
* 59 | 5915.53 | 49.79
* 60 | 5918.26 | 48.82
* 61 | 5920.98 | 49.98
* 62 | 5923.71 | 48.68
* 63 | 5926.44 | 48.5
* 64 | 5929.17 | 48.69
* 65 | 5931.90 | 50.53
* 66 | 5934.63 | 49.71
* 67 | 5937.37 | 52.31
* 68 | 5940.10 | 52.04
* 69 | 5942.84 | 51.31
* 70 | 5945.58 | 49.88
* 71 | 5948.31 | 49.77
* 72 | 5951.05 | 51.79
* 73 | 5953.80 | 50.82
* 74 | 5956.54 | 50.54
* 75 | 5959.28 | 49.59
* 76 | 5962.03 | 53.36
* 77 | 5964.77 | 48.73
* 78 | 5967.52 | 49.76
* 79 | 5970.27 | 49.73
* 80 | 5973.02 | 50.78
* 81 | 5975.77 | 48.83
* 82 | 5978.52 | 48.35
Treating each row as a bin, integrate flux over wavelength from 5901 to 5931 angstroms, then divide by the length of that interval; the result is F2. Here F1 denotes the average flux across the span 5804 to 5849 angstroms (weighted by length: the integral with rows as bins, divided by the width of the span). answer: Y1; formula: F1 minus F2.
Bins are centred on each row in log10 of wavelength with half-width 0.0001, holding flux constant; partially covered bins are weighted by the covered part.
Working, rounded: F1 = 51.10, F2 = 50.1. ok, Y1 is 1.0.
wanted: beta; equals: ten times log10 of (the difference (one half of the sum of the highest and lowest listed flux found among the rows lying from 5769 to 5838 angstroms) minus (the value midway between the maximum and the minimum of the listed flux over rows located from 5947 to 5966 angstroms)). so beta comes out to 4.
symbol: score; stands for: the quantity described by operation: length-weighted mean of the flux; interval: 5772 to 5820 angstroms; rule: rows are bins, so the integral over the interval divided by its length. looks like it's 51.8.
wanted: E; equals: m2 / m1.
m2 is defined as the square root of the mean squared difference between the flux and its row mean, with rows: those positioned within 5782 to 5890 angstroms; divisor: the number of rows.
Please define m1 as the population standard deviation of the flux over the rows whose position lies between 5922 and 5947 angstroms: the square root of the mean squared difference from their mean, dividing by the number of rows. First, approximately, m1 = 1.4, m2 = 2.2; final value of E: 1.6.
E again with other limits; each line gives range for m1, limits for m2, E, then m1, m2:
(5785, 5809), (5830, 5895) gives 1.3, 2.6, 3.5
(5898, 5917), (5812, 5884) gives 1.0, 1.3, 1.3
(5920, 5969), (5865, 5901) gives 4.0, 1.3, 5.4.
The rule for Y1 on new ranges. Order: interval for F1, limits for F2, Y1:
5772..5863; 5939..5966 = 0.5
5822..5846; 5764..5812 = -0.9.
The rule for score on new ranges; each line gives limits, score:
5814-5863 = 50.8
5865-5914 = 48.6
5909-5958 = 50.3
